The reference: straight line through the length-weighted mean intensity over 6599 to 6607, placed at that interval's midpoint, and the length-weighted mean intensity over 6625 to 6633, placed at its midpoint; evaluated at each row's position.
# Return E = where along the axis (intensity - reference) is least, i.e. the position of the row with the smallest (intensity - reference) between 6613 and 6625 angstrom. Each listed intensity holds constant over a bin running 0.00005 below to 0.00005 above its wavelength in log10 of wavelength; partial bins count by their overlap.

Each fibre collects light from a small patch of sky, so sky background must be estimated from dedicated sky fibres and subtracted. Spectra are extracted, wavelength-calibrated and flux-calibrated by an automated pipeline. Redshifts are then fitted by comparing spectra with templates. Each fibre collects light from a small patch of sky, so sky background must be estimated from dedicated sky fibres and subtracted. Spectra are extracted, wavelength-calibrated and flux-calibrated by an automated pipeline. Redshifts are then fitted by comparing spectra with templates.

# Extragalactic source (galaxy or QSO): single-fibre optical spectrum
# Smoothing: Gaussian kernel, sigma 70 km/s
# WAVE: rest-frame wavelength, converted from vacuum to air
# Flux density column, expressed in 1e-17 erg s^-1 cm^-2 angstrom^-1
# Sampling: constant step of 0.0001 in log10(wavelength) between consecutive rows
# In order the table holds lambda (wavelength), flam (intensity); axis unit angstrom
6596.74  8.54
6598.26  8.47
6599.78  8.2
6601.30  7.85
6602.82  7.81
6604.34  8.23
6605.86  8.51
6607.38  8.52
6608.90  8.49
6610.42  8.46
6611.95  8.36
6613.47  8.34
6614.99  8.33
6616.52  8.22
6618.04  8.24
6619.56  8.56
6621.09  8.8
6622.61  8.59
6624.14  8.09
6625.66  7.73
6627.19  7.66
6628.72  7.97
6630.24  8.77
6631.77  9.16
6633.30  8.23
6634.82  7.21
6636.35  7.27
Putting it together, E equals 6624.14 angstrom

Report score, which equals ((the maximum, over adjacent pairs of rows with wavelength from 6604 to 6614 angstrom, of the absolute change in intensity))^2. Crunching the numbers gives 0.078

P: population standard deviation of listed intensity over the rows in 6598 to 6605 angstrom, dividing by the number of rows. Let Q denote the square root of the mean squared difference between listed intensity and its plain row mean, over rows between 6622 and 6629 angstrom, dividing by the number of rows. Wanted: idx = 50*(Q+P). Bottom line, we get 29.0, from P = 0.25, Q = 0.3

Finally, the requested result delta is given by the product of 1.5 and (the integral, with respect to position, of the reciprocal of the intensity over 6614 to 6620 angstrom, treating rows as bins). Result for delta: 1.08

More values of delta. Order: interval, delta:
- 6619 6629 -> 1.83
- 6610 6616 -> 1.07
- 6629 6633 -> 0.69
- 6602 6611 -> 1.62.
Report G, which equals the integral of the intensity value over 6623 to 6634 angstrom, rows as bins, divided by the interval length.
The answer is 8.24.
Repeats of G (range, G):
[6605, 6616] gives 8.42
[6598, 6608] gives 8.21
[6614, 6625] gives 8.40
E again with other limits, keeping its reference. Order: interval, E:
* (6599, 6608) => 6602.82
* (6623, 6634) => 6627.19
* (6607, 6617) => 6616.52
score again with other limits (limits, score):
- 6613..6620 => 0.102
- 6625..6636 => 1.040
